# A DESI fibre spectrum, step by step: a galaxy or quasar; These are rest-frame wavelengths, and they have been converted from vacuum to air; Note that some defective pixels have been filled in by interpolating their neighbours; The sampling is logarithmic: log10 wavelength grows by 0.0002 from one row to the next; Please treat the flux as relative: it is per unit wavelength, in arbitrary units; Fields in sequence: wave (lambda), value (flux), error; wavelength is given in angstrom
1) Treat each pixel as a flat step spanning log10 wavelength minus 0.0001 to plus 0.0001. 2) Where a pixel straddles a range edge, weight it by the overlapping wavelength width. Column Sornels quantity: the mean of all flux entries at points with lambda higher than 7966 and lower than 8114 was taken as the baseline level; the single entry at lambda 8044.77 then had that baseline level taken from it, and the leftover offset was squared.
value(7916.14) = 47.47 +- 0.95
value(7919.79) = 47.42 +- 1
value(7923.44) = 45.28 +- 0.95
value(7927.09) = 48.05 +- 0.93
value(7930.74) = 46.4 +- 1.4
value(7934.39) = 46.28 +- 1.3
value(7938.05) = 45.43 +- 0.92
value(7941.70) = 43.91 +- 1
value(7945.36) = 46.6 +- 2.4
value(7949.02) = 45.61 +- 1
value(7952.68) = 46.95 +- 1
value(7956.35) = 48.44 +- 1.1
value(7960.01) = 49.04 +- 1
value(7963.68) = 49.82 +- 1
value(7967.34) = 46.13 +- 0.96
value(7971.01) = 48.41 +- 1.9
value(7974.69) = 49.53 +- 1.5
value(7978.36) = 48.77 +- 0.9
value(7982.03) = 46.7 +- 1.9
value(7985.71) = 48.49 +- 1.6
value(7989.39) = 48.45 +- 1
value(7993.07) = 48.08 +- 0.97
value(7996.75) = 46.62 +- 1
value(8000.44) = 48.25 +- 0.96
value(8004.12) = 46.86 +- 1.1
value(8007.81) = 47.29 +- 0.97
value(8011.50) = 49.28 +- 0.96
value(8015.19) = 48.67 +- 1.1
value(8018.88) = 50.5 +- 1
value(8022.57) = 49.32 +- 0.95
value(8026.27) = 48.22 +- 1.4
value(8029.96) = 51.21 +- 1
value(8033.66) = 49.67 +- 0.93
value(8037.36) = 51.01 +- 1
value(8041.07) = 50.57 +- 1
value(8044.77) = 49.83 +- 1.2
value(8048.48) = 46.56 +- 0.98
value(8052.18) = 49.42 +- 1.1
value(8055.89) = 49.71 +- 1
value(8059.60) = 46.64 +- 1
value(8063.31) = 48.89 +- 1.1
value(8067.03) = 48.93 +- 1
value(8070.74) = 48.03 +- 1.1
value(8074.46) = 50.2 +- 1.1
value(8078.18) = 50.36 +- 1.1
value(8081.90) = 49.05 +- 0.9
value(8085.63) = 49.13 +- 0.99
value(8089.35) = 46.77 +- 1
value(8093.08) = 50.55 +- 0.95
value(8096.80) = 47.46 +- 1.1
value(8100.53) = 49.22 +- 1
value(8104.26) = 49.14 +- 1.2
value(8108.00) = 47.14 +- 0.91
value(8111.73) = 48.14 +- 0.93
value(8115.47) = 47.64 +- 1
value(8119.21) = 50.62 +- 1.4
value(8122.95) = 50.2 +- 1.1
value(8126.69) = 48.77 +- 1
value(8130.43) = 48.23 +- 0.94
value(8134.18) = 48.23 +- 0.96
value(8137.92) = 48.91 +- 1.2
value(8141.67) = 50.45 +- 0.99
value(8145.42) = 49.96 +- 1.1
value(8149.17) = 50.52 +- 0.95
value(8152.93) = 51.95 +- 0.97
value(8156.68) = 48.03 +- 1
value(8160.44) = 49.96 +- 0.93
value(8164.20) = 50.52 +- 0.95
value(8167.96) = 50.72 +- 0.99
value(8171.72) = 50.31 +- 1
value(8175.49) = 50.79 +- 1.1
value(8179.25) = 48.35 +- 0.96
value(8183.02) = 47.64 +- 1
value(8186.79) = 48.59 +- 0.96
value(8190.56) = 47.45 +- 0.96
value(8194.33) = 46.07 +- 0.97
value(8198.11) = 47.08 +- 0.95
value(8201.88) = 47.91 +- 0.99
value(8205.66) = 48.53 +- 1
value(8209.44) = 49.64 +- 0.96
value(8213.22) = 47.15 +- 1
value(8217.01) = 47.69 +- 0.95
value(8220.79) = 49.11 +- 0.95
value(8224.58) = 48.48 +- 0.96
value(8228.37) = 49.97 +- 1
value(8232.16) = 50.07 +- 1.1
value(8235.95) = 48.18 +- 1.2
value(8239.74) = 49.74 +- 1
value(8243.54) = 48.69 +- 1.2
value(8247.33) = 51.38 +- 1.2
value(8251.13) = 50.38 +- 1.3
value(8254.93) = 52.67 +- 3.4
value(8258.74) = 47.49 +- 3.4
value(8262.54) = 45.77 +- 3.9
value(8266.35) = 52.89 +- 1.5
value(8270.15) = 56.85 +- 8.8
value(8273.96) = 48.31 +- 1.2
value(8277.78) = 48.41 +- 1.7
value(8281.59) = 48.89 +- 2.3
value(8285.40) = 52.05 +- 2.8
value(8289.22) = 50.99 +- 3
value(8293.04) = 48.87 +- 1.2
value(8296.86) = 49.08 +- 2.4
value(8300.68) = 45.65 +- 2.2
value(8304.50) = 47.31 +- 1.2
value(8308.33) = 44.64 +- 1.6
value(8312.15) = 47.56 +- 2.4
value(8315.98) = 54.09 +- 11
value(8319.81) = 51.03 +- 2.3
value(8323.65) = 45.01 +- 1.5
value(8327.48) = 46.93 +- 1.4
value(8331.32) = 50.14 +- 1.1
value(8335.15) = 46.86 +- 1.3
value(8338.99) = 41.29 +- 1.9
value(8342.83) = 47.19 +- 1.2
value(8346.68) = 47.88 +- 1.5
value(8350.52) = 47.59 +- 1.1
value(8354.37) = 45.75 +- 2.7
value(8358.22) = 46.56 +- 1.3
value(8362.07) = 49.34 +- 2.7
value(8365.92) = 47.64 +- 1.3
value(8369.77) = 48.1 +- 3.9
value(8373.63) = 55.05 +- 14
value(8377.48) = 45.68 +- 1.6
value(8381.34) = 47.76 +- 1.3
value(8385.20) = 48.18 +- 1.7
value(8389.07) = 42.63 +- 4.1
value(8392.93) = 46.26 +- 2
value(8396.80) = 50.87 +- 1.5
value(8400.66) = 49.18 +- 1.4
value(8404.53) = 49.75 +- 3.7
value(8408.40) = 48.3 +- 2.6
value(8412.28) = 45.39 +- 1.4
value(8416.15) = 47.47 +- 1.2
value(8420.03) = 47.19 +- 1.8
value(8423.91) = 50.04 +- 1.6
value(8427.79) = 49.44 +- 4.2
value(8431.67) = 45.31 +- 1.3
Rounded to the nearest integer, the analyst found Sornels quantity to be 1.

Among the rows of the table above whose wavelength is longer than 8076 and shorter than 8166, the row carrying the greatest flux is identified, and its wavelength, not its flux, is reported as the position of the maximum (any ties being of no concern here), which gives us 8152.93 angstrom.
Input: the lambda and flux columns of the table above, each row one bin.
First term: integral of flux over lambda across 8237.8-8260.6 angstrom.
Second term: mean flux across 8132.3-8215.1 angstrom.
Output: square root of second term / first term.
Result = 0.21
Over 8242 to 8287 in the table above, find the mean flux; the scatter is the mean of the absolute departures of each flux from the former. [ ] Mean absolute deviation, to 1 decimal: 2.4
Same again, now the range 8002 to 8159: 1.1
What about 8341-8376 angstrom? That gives 1.7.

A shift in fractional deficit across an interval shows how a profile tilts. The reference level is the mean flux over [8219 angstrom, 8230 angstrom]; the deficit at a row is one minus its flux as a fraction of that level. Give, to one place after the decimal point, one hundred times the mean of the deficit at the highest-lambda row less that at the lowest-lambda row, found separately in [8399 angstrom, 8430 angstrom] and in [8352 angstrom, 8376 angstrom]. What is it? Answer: -9.7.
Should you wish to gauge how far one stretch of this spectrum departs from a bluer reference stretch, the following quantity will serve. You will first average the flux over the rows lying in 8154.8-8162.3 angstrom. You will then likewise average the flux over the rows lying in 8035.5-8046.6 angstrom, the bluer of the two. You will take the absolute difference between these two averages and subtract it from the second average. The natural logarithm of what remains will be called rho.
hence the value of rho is 3.89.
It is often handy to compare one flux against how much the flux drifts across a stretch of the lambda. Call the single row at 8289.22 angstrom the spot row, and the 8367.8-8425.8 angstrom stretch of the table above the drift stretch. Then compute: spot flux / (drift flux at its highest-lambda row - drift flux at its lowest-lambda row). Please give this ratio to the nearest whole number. 26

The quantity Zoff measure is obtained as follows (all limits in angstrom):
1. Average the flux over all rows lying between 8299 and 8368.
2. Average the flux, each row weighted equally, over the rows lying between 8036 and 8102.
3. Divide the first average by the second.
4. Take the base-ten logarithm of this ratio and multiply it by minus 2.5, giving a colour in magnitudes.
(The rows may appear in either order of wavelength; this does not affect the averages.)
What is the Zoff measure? 0.037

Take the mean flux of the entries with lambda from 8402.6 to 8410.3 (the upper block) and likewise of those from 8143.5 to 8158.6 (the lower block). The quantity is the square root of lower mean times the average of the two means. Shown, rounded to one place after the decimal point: 49.8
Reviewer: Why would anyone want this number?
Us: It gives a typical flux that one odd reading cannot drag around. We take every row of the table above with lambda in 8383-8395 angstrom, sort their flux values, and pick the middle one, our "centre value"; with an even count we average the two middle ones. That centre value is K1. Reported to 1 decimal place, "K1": 46.3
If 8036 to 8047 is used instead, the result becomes 50.6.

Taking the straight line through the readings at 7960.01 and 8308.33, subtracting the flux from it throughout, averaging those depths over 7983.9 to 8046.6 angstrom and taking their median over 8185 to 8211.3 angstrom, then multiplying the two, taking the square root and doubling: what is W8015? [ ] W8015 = 2.2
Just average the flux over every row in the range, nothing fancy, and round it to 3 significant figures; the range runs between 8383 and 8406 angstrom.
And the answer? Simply 47.8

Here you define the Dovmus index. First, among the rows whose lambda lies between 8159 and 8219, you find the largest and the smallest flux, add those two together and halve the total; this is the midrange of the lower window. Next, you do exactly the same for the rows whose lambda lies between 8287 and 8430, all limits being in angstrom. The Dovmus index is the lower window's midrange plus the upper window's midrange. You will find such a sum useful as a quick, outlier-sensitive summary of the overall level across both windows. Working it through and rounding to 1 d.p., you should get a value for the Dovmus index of 96.6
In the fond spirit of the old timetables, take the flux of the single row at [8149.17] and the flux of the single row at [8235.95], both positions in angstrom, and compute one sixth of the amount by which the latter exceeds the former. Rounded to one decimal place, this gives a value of -0.4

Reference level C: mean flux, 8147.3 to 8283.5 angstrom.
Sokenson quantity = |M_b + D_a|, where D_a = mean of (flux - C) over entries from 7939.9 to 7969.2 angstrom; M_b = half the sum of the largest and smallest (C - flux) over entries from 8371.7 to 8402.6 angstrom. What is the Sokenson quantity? 1.8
